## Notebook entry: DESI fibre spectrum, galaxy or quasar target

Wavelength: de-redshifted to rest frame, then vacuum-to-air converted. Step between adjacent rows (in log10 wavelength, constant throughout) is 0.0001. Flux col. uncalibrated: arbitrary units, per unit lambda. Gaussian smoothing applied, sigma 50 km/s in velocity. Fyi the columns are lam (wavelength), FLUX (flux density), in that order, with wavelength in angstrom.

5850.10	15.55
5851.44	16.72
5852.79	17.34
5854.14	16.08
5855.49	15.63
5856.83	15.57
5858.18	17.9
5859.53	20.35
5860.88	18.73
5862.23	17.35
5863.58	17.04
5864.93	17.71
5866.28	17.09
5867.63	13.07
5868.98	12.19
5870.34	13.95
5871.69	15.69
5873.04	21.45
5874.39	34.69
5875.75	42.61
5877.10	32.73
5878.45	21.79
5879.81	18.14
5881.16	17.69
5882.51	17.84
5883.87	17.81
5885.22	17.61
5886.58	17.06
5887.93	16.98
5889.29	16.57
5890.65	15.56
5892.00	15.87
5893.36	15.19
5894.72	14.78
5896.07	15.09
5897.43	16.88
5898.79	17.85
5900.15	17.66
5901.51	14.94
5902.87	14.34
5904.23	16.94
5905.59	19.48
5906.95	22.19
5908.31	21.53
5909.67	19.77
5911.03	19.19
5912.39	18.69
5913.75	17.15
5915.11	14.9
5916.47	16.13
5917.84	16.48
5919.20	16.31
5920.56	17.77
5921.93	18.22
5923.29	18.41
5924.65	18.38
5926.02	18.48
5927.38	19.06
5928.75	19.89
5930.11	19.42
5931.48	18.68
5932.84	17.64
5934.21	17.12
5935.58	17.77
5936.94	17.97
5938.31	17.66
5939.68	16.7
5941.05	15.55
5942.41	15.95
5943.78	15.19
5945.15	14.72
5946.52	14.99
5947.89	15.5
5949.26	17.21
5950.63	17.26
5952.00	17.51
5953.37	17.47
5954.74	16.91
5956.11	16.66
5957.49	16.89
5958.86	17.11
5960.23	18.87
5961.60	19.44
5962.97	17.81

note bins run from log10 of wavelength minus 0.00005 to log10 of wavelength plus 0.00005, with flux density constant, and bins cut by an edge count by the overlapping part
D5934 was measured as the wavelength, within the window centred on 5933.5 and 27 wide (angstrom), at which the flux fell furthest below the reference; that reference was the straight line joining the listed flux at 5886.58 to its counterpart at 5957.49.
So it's 5945.15 angstrom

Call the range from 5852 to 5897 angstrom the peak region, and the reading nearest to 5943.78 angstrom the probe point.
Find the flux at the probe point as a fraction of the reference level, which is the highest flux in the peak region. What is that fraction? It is 0.356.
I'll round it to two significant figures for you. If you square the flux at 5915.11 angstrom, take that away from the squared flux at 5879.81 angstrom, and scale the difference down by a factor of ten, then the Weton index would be 11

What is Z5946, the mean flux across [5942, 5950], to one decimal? 15.6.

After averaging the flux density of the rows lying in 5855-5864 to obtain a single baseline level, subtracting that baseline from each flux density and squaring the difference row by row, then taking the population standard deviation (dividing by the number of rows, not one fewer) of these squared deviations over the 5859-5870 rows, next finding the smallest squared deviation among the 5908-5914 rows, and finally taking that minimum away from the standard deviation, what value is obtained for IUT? 10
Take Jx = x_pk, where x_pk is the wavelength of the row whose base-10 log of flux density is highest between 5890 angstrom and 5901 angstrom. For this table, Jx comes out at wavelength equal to 5898.79 angstrom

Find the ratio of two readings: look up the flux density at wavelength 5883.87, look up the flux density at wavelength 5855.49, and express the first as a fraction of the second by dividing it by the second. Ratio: 1.139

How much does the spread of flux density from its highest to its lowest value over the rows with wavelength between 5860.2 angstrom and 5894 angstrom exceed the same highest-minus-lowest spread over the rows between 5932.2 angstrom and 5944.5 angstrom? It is 28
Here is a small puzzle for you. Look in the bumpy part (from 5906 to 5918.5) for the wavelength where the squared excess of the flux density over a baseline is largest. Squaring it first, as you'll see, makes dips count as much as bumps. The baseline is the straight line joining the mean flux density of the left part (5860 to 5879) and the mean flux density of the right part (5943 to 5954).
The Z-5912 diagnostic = 5915.11 angstrom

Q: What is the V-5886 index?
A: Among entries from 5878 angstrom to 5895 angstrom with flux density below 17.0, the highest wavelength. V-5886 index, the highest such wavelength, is 5894.72 angstrom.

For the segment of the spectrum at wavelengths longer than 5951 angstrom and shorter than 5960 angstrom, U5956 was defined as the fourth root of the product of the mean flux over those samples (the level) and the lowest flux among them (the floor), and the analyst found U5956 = 4.11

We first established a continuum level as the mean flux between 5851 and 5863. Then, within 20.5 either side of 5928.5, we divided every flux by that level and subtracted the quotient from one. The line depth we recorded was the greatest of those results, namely 0.15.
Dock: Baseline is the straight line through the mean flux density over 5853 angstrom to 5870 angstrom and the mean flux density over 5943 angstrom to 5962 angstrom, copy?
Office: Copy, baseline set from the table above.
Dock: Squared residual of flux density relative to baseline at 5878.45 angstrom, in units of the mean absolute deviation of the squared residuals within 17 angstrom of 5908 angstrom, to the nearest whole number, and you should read 6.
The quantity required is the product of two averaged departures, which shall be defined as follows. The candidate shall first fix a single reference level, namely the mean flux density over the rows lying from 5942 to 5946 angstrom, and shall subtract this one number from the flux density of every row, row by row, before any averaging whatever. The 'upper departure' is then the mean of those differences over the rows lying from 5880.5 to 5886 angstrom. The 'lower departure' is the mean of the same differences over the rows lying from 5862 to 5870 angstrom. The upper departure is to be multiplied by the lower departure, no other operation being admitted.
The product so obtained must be 1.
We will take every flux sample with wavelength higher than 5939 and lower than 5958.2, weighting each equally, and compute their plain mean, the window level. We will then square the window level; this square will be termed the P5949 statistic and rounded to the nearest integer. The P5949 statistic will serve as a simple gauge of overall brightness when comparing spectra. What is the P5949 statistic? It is 266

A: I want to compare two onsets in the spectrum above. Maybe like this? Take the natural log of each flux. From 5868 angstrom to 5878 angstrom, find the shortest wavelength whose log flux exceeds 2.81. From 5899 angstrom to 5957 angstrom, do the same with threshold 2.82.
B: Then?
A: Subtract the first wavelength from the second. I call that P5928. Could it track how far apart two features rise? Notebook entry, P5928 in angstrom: 27.1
